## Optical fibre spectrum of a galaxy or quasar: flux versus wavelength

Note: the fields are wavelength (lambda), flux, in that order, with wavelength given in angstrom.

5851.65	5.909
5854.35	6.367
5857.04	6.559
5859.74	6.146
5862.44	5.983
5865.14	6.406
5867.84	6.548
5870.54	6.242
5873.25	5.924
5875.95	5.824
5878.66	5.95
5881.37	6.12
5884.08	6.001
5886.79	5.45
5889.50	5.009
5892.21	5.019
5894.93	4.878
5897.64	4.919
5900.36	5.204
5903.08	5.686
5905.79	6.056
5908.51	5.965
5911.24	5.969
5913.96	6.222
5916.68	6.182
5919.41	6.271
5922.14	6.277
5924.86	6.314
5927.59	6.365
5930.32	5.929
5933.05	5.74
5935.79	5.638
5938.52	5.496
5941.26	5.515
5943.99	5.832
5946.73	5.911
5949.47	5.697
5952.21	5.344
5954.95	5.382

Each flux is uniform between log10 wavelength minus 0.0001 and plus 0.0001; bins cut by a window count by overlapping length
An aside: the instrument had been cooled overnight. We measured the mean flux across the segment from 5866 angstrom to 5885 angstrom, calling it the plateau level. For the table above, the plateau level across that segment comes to 6.1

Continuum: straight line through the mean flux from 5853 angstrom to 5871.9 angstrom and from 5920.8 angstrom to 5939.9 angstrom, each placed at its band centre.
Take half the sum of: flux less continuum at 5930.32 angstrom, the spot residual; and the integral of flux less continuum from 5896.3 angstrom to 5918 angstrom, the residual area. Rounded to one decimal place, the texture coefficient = -3.4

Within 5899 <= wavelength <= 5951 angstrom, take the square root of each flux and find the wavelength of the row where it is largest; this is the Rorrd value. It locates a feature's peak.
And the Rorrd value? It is 5927.59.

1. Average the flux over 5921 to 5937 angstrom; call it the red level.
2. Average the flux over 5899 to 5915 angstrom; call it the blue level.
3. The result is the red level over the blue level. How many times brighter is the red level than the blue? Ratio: 1.03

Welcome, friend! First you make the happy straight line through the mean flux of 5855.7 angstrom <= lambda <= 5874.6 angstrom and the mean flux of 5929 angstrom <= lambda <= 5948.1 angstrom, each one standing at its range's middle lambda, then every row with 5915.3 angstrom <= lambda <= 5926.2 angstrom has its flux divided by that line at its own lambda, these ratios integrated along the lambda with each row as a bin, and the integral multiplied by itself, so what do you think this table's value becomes 136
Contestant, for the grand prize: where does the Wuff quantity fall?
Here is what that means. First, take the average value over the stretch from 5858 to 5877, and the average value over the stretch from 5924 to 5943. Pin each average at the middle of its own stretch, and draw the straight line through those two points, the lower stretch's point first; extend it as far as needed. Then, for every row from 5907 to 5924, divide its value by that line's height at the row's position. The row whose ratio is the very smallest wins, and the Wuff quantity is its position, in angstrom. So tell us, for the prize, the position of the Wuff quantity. 5908.51 angstrom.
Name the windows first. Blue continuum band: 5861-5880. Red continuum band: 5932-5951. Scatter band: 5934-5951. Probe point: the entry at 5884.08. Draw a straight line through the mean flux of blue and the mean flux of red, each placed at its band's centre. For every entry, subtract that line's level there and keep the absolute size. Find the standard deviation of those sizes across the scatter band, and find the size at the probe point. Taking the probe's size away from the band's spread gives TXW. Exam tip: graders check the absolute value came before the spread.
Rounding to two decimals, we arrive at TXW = 0.03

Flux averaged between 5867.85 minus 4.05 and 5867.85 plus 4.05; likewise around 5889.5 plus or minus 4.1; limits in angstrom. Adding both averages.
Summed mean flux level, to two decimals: 11.56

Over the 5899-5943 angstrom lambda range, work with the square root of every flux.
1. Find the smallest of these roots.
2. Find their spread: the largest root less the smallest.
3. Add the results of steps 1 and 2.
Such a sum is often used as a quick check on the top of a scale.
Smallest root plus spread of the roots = 2.52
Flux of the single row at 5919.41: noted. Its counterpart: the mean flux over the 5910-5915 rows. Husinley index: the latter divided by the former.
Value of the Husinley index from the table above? 0.97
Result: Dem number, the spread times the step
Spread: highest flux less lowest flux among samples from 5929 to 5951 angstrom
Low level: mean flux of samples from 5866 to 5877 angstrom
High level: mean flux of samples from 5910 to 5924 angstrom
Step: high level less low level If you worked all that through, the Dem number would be 0.02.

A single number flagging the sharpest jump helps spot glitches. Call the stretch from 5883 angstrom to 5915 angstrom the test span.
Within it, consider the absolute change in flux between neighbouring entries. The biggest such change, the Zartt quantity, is 0.55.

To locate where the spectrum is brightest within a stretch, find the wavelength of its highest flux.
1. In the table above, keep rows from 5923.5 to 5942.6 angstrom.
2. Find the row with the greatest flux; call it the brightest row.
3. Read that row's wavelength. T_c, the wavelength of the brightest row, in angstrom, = 5927.59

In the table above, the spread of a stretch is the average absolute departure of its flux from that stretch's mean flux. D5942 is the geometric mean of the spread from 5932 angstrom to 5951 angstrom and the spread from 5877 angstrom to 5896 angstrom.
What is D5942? 0.23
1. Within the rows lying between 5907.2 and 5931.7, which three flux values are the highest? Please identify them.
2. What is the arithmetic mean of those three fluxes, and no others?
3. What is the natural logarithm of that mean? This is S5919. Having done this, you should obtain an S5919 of 1.84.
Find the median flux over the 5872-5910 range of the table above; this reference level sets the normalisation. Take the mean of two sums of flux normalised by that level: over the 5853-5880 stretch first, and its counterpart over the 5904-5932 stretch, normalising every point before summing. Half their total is 10.7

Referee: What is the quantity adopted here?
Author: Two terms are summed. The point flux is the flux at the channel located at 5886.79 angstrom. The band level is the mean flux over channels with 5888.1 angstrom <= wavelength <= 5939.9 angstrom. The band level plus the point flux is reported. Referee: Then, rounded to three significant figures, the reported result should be 11.2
